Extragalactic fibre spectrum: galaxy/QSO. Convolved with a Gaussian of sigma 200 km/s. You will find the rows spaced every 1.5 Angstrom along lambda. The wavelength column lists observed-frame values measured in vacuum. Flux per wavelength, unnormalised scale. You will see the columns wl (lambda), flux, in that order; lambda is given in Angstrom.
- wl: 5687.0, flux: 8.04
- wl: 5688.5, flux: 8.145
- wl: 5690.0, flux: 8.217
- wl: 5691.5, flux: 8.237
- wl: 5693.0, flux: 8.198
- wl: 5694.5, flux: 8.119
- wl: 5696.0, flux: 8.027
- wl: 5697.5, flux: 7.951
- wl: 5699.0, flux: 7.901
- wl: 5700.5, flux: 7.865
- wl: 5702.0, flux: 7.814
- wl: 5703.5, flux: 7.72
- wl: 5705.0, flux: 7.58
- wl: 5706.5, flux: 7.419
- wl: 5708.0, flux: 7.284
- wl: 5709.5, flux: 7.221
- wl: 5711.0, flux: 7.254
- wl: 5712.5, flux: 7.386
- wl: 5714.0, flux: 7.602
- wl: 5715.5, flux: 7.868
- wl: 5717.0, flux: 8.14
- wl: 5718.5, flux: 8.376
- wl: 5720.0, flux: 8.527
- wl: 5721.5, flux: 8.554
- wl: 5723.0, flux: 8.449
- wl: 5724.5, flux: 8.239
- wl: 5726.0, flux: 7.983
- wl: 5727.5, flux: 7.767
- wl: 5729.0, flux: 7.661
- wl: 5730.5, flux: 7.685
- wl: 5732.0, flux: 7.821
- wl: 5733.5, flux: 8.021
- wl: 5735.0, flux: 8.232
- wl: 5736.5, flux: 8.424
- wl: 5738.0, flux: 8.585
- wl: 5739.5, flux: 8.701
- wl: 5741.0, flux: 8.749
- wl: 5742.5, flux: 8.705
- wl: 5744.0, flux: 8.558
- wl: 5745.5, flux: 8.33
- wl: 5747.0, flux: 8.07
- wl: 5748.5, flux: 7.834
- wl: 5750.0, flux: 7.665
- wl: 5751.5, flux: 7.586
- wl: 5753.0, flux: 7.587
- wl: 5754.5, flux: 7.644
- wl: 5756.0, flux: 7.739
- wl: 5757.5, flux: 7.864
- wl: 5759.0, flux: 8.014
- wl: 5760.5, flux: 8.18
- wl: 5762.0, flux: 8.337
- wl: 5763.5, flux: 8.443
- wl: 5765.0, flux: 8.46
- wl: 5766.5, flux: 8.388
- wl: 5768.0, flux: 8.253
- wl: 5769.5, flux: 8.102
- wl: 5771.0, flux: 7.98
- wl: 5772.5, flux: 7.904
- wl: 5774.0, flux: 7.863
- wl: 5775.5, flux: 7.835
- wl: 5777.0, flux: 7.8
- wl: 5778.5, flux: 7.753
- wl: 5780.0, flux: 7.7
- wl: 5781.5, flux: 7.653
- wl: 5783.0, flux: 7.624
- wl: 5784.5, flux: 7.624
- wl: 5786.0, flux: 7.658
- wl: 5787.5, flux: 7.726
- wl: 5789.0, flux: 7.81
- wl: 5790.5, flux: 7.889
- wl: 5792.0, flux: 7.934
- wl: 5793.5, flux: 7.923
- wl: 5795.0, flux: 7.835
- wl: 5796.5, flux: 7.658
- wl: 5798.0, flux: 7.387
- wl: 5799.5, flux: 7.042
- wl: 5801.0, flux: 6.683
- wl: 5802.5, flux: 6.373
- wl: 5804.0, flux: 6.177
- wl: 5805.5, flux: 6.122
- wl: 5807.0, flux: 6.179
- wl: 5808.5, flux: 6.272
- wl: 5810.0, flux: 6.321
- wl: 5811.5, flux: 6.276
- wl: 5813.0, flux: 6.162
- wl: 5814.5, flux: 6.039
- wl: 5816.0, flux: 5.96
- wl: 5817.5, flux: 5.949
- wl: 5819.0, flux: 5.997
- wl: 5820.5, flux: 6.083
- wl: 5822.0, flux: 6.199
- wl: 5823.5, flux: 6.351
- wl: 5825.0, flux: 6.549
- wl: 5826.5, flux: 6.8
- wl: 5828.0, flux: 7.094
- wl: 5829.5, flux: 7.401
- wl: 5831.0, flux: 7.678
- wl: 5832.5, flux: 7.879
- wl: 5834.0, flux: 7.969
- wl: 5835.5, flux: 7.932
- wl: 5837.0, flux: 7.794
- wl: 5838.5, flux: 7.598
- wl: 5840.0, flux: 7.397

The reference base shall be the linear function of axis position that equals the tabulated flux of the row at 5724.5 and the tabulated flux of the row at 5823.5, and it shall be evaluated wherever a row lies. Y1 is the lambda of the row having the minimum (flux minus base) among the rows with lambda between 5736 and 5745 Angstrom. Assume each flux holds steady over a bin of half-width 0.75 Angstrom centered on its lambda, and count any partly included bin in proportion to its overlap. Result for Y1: 5736.5 Angstrom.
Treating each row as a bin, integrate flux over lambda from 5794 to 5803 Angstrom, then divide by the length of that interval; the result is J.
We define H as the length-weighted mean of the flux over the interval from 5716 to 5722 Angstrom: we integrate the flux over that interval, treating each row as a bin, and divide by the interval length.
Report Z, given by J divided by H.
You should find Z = 0.86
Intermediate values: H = 8.4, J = 7.2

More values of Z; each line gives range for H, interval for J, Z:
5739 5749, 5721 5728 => 0.97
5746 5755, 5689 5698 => 1.05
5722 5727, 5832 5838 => 0.96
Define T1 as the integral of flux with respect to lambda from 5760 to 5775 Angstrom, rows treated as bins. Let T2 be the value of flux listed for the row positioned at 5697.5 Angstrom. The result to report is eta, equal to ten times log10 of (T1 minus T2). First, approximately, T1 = 123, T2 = 7.951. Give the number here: 20.6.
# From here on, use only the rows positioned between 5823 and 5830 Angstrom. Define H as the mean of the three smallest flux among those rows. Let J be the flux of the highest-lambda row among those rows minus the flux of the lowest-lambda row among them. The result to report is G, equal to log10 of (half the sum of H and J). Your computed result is 0.581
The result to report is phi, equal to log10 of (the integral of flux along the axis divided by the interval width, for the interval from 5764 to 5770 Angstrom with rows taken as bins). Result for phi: 0.92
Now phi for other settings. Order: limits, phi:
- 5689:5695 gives 0.91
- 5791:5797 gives 0.89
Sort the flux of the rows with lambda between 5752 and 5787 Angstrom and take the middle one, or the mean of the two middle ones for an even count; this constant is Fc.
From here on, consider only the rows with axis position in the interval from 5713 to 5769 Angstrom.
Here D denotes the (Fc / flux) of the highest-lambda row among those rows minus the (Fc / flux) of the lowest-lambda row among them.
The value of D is -0.08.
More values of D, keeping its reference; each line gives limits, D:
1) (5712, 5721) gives -0.14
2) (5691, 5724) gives -0.02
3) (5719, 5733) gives 0.08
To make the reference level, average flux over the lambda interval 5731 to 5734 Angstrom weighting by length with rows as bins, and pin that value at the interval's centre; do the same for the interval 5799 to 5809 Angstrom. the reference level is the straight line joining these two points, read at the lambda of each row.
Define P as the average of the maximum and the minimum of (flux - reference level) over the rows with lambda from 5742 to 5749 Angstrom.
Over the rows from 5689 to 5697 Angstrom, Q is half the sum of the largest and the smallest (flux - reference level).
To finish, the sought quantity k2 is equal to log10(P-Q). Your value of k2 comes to 0.09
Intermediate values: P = 0.6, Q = -0.6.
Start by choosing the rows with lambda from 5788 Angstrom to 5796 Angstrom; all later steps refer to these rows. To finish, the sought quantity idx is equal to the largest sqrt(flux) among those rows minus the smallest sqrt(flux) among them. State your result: 0.02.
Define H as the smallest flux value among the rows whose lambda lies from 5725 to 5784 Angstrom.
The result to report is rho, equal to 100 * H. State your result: 759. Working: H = 7.586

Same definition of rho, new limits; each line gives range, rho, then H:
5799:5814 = 612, 6.122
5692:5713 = 722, 7.221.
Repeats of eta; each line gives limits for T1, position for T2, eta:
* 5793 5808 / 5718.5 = 19.8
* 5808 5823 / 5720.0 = 19.2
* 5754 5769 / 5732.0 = 20.6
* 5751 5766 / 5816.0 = 20.6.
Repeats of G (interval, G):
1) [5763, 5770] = 0.597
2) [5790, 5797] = 0.578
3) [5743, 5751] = 0.542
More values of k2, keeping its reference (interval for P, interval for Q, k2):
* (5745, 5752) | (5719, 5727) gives -0.68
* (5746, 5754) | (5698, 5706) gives 0.03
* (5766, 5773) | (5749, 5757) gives -0.09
